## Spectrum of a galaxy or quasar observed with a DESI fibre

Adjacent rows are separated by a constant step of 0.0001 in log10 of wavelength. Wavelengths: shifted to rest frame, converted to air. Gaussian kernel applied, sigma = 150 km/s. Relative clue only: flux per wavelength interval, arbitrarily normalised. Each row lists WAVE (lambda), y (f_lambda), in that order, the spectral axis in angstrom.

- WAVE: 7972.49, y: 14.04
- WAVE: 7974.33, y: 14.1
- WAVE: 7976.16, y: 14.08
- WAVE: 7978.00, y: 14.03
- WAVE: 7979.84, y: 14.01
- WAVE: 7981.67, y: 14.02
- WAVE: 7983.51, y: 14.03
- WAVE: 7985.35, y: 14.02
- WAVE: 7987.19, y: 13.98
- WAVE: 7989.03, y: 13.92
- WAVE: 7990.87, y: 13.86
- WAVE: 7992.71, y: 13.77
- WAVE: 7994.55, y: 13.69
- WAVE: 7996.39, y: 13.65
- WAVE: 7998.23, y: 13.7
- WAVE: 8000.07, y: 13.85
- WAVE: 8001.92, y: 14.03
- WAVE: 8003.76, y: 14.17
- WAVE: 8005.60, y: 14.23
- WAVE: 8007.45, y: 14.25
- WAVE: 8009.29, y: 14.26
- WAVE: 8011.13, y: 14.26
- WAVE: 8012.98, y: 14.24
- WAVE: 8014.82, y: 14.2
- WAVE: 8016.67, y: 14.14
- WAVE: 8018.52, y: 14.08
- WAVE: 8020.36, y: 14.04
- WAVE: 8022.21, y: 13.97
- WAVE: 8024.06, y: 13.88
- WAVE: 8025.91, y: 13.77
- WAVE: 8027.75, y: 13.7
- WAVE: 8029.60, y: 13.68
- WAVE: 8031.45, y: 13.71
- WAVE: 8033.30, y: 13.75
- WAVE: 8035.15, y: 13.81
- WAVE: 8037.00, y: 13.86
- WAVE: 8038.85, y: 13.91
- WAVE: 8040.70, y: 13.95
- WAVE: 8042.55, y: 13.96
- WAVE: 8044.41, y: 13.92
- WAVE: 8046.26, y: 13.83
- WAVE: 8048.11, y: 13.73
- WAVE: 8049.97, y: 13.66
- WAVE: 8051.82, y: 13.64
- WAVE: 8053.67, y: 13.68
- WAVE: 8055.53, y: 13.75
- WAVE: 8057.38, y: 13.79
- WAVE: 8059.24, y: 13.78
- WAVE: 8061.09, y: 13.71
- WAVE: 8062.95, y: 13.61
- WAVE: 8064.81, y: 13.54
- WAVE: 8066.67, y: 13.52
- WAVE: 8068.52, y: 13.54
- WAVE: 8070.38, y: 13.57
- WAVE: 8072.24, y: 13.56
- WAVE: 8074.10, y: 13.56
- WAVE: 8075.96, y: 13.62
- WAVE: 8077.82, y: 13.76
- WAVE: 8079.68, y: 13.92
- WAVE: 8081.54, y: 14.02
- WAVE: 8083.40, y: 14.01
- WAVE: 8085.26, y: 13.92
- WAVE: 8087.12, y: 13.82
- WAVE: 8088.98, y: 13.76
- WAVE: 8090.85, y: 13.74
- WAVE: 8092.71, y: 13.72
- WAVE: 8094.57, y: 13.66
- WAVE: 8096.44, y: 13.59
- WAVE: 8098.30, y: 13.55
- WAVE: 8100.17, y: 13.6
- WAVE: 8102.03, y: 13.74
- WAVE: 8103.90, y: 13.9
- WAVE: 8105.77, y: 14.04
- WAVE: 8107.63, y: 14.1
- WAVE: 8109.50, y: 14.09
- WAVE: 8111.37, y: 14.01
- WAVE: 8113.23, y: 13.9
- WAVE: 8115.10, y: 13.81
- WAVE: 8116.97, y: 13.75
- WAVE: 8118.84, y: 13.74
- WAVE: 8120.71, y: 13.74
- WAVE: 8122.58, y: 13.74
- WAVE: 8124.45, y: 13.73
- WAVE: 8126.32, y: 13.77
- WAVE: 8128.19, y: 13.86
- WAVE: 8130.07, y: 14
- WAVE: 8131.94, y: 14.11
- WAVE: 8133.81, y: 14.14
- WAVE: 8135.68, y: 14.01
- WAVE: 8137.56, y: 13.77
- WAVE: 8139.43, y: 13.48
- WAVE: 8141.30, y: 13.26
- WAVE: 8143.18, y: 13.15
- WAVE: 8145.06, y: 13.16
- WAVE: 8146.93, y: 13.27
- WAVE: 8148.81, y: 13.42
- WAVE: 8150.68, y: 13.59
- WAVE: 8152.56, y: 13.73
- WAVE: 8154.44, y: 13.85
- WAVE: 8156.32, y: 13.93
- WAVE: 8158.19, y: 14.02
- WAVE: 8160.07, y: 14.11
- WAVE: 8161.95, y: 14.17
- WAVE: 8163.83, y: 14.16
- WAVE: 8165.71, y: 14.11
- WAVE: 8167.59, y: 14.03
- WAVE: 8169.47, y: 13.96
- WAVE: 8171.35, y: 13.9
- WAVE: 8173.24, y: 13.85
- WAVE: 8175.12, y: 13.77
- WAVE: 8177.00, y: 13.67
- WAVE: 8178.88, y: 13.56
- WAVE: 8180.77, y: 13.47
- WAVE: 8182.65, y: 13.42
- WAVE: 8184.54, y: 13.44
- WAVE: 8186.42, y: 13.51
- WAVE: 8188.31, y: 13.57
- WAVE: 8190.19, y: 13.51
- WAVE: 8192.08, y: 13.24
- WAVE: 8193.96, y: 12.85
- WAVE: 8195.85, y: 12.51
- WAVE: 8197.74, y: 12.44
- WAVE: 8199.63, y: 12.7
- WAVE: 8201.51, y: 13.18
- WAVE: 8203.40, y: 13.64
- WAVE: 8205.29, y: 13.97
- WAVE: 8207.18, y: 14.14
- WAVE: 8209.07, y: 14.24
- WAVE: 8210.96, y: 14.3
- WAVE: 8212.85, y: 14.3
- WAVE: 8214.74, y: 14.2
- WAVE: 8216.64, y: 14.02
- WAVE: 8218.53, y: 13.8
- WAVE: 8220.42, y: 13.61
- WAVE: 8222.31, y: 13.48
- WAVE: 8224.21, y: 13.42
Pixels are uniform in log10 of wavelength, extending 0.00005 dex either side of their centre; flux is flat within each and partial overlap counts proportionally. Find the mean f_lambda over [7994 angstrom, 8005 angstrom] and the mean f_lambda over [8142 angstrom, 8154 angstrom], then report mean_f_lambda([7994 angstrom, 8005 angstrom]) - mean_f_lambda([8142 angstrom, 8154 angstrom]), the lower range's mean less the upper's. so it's 0.5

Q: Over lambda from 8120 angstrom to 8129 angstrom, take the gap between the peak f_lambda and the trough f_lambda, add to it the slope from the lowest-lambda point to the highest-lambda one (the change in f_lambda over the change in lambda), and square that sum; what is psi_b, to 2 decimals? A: 0.02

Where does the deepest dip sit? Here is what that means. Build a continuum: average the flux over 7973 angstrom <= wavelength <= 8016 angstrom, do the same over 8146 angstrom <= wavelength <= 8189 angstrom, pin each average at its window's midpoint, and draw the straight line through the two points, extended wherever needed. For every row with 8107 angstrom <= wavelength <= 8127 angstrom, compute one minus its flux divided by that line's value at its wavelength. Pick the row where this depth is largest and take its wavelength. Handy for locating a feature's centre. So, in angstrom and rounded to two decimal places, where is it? 8124.45 angstrom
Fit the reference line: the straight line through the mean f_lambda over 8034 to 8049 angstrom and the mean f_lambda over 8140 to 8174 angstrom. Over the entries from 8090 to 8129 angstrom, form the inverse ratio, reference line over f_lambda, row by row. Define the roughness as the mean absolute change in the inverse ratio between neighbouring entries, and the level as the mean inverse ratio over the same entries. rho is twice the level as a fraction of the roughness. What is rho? 448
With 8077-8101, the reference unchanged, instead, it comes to 432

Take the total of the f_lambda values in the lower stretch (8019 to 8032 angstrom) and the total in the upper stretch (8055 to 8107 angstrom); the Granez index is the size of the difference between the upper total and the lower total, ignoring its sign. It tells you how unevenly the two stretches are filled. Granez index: 288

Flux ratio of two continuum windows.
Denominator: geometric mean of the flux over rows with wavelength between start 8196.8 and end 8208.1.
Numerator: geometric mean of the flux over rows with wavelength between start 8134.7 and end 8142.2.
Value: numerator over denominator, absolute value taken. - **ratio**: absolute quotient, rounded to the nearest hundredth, 1.02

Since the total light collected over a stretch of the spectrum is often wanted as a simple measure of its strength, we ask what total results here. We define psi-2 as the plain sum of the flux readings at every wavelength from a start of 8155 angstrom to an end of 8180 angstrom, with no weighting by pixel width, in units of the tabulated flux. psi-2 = 181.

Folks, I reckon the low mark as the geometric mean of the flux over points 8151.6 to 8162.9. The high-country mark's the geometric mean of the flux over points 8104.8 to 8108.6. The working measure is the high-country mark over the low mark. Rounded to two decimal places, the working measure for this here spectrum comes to 1.01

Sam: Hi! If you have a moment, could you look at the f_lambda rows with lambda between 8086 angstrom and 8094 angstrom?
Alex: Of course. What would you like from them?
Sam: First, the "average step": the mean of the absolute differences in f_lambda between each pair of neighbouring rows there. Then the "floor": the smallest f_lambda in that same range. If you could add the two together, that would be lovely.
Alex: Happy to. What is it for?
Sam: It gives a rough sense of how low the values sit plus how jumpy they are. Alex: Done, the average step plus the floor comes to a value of 13.8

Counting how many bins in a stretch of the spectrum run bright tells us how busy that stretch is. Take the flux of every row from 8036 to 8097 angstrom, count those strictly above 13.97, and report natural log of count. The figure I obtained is 0.69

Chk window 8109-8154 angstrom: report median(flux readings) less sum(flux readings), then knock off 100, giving -415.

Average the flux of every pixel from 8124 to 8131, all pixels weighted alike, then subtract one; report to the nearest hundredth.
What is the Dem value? 12.84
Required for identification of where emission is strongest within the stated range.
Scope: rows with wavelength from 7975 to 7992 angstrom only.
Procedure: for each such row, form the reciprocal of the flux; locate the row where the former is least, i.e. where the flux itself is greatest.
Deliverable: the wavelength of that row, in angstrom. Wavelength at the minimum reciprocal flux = 7976.16 angstrom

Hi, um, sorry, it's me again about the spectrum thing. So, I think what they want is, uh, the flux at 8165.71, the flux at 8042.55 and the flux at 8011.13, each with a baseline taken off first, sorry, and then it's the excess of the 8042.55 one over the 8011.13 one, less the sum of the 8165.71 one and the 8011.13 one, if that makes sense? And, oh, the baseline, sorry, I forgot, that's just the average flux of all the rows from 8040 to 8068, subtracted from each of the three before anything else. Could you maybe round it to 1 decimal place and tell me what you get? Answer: -1.2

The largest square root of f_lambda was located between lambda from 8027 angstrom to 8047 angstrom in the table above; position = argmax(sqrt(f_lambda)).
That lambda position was 8042.55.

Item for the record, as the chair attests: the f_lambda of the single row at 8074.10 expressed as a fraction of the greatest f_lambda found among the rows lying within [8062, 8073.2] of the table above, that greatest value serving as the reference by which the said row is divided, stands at 1.00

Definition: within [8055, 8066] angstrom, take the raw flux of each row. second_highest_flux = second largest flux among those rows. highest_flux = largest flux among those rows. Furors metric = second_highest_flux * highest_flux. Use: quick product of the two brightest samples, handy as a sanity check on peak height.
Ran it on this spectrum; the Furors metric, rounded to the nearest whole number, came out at 190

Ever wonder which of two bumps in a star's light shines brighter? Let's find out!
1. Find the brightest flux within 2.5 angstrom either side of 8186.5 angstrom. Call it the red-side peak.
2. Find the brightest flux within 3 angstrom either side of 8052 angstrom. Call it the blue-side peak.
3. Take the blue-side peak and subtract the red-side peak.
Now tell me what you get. 0.11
